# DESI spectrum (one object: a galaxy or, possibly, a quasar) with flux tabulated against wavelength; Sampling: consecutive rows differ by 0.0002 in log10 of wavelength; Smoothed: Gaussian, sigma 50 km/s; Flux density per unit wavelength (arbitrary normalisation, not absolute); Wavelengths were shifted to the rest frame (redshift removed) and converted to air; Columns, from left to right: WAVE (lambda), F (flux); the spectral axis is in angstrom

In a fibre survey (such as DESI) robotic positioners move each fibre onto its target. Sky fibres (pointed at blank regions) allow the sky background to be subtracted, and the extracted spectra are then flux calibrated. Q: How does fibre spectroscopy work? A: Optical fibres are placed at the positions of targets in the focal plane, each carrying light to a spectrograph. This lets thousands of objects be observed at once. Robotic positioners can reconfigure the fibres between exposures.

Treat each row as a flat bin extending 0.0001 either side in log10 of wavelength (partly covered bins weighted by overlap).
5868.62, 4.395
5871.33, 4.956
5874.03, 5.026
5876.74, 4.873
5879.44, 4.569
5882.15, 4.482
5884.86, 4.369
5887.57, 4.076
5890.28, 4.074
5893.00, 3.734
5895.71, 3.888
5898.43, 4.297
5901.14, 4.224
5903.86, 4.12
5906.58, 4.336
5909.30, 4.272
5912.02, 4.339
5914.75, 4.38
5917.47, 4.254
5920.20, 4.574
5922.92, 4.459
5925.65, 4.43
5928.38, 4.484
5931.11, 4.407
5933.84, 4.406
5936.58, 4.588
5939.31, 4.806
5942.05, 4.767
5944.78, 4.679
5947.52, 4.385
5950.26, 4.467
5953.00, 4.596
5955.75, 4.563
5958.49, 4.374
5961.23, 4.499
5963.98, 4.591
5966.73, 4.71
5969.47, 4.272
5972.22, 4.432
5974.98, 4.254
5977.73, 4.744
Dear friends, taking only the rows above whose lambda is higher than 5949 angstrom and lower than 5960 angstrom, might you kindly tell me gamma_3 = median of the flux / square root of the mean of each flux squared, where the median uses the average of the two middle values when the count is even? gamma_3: 1.00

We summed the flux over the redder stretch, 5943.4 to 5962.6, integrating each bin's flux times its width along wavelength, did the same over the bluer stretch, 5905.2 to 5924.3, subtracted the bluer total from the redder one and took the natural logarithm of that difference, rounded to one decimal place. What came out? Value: 1.1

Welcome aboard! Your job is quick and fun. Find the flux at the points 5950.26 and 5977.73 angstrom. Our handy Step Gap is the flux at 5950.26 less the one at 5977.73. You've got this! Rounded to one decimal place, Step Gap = -0.3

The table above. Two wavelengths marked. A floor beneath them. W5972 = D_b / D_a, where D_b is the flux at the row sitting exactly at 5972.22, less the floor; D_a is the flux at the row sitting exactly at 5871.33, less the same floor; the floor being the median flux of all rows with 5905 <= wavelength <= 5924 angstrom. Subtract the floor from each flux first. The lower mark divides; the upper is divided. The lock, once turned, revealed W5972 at 0.2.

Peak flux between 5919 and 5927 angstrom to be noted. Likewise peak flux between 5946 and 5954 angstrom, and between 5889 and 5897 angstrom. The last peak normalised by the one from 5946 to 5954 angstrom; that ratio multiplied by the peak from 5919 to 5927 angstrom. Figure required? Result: 4.05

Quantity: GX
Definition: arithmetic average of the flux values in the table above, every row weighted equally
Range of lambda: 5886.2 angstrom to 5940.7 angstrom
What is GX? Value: 4.31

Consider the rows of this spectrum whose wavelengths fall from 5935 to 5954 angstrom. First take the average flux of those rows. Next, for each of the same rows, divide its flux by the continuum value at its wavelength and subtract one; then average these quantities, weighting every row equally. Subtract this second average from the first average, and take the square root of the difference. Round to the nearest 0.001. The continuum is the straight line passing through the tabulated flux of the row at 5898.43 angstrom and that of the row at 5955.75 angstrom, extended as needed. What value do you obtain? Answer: 2.142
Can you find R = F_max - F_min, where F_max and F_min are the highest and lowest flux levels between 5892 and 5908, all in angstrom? 0.602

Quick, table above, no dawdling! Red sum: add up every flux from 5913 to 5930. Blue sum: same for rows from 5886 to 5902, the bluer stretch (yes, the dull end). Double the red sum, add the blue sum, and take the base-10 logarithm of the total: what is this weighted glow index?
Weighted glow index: 1.9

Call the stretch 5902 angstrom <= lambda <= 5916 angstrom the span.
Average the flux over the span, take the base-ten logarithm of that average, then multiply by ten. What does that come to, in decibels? 6.32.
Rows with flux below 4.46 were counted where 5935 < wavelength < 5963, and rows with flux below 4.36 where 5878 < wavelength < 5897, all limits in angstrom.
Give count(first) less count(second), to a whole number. -2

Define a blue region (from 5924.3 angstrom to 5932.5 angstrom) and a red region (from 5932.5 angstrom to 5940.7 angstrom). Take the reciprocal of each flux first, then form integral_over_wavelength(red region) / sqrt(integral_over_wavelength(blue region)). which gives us 1.31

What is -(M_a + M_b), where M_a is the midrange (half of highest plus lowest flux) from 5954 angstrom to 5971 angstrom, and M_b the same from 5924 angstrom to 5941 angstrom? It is -9.10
